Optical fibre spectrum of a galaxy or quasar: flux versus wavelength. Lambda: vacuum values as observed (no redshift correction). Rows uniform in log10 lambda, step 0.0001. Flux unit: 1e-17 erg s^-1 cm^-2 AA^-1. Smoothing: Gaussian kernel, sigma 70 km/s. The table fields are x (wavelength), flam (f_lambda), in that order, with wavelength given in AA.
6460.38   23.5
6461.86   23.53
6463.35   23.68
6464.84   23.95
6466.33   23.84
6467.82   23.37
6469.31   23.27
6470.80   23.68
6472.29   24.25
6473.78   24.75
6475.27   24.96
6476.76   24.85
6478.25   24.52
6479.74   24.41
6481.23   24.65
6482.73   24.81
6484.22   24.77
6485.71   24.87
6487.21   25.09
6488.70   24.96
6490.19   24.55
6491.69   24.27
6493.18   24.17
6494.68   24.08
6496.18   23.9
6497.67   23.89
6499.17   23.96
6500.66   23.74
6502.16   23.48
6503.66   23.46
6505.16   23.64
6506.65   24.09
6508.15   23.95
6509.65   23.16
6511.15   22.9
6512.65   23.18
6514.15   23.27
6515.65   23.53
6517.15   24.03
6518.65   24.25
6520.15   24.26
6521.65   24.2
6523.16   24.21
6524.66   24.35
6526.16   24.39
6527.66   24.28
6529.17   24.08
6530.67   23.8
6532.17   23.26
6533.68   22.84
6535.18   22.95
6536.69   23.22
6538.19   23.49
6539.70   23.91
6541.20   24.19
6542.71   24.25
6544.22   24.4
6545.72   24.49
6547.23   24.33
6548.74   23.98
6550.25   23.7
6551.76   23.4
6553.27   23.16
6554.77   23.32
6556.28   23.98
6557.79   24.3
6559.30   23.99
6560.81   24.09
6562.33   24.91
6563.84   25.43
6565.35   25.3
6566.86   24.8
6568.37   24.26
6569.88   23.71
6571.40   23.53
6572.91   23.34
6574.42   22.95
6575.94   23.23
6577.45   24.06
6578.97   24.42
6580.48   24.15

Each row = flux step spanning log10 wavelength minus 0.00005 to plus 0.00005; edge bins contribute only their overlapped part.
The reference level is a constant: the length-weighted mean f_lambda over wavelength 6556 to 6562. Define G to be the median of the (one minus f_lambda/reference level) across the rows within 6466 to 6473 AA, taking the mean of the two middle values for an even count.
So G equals 0.018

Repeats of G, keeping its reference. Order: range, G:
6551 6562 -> 0.006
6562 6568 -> -0.041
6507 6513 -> 0.039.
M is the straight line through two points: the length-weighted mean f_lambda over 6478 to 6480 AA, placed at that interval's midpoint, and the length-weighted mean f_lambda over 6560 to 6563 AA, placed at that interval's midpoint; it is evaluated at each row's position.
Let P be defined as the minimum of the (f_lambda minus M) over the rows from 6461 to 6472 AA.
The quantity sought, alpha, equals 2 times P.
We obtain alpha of -2.5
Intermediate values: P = -1.2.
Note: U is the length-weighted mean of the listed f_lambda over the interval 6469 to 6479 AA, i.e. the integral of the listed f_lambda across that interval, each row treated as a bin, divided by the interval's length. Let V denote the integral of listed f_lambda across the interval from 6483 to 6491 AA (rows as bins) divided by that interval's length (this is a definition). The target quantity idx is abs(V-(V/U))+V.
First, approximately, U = 24.39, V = 24.8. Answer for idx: 48.7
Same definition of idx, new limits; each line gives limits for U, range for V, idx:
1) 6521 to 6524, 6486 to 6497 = 47.9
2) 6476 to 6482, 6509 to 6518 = 45.8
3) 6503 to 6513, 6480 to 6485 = 48.4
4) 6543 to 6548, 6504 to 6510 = 46.5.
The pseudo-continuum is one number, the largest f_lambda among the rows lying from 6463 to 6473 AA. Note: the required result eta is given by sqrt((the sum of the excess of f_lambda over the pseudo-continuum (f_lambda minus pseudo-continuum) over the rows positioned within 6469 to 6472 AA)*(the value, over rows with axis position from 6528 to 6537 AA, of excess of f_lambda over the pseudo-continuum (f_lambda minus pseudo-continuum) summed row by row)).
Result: 2.9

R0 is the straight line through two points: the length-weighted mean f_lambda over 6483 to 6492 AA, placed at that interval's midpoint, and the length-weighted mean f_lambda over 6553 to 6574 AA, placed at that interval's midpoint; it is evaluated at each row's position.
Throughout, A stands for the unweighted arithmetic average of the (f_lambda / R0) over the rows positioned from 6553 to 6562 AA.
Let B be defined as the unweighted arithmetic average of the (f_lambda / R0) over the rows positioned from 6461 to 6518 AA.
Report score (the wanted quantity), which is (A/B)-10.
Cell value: -8.99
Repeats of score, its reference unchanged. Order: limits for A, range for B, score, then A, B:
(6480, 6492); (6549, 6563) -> -8.99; 0.998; 0.99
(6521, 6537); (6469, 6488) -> -9.01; 0.973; 0.99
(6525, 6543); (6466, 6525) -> -9.00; 0.972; 0.97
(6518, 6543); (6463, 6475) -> -8.98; 0.977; 0.96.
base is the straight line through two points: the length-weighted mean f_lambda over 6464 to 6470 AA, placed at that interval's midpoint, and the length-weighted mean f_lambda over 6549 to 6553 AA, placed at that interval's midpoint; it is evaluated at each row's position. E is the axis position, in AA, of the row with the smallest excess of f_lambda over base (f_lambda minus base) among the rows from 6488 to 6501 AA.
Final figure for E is 6500.66 AA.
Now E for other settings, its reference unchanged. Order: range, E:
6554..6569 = 6554.77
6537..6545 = 6538.19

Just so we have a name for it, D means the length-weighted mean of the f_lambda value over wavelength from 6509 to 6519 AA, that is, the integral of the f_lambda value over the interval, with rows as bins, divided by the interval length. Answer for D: 23.4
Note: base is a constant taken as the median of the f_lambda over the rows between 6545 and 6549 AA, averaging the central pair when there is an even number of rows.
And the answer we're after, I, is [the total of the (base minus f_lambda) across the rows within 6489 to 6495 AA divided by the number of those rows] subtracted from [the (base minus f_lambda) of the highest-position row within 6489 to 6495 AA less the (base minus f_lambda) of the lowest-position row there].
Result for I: 0.4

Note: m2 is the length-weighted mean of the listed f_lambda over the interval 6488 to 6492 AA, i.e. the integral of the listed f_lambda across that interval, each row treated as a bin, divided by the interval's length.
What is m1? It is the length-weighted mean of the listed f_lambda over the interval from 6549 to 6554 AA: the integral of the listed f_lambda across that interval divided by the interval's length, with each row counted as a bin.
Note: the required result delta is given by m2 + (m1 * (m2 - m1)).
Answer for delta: 52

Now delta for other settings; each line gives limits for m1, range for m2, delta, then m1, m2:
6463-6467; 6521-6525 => 33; 23.8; 24.2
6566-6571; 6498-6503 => 12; 24.2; 23.7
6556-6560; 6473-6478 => 42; 24.1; 24.8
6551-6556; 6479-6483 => 52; 23.4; 24.6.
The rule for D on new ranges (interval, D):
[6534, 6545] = 23.8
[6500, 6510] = 23.7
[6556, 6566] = 24.6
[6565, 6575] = 24.0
